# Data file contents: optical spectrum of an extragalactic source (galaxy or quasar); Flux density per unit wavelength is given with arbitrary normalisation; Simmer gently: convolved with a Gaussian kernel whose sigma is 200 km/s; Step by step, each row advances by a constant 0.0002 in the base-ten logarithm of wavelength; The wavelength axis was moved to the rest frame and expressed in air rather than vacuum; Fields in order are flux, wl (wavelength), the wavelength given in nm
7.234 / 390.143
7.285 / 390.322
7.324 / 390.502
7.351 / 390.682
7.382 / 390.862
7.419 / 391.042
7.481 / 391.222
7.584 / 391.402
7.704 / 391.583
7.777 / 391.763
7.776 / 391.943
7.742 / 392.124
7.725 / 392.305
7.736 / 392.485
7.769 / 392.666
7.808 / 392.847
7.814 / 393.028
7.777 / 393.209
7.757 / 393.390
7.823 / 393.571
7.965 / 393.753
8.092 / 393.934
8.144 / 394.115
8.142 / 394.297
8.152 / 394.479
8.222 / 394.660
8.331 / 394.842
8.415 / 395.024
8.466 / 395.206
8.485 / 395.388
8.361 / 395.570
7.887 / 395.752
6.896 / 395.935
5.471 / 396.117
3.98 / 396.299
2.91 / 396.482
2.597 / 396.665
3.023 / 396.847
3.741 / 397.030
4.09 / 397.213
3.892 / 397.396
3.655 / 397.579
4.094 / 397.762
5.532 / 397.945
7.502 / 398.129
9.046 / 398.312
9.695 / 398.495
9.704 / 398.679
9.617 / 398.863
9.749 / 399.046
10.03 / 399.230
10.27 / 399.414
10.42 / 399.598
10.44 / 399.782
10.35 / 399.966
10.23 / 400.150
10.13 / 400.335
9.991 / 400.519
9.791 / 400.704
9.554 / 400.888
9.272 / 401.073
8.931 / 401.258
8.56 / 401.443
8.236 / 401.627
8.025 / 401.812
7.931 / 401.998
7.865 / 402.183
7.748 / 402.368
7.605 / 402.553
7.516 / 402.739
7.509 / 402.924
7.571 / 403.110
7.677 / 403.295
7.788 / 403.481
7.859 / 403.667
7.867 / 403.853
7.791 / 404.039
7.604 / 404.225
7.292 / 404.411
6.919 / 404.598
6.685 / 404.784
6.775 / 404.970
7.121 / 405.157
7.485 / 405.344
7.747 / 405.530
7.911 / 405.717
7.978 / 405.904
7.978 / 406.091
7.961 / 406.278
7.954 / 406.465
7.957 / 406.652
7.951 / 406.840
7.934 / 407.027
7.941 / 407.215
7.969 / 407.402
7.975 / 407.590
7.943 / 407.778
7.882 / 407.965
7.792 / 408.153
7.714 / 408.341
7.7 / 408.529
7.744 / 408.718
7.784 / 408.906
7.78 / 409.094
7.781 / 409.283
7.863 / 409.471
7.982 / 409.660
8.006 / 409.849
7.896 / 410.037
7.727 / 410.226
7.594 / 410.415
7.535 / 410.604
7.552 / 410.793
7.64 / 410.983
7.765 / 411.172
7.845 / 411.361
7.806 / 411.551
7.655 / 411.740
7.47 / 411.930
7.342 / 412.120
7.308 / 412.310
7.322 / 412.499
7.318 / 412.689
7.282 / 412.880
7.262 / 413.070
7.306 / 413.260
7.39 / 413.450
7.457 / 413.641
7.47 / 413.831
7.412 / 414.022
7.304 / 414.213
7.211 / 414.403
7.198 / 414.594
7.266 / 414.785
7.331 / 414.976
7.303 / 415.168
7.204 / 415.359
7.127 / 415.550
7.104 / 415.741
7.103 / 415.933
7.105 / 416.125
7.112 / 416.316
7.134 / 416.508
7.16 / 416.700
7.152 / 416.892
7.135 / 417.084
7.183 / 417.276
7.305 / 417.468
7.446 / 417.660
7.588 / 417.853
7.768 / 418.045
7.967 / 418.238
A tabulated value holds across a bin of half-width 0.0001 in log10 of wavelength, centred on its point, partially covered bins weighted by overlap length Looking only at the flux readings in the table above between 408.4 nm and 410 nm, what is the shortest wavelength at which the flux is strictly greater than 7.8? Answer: 409.471 nm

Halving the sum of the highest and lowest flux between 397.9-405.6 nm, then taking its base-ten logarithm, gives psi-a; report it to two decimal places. 0.90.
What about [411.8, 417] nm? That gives 0.86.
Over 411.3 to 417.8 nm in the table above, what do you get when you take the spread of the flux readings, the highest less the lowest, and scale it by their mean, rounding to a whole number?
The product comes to 5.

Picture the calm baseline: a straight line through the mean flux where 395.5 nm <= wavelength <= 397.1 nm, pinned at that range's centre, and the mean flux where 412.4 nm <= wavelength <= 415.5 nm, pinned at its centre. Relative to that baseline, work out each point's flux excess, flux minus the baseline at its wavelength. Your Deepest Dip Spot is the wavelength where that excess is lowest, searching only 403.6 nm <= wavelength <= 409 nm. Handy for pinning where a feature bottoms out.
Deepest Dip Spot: 404.784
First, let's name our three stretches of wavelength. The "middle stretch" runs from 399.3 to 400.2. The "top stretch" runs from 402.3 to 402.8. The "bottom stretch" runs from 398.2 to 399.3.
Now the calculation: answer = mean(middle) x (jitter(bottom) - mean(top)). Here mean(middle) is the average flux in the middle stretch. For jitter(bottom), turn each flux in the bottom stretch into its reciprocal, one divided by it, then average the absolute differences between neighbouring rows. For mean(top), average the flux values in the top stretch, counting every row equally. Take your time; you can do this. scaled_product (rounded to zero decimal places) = -79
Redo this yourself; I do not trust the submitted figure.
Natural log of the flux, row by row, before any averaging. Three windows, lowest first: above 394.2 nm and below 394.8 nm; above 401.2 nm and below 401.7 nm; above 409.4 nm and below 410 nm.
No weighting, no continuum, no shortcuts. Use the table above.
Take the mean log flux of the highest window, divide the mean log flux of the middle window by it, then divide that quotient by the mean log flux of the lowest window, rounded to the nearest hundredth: 0.49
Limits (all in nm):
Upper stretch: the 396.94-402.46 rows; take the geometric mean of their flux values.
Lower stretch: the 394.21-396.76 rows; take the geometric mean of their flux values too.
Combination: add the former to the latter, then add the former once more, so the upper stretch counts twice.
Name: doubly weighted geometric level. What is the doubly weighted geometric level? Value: 22.2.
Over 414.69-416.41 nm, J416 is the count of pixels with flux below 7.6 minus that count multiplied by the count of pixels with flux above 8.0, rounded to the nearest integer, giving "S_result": 9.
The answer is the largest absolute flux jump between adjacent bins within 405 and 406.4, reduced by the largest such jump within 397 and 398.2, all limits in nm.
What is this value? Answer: -1.6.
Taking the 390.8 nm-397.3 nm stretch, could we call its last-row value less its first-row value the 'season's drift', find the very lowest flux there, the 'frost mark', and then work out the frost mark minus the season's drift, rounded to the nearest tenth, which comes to 5.9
